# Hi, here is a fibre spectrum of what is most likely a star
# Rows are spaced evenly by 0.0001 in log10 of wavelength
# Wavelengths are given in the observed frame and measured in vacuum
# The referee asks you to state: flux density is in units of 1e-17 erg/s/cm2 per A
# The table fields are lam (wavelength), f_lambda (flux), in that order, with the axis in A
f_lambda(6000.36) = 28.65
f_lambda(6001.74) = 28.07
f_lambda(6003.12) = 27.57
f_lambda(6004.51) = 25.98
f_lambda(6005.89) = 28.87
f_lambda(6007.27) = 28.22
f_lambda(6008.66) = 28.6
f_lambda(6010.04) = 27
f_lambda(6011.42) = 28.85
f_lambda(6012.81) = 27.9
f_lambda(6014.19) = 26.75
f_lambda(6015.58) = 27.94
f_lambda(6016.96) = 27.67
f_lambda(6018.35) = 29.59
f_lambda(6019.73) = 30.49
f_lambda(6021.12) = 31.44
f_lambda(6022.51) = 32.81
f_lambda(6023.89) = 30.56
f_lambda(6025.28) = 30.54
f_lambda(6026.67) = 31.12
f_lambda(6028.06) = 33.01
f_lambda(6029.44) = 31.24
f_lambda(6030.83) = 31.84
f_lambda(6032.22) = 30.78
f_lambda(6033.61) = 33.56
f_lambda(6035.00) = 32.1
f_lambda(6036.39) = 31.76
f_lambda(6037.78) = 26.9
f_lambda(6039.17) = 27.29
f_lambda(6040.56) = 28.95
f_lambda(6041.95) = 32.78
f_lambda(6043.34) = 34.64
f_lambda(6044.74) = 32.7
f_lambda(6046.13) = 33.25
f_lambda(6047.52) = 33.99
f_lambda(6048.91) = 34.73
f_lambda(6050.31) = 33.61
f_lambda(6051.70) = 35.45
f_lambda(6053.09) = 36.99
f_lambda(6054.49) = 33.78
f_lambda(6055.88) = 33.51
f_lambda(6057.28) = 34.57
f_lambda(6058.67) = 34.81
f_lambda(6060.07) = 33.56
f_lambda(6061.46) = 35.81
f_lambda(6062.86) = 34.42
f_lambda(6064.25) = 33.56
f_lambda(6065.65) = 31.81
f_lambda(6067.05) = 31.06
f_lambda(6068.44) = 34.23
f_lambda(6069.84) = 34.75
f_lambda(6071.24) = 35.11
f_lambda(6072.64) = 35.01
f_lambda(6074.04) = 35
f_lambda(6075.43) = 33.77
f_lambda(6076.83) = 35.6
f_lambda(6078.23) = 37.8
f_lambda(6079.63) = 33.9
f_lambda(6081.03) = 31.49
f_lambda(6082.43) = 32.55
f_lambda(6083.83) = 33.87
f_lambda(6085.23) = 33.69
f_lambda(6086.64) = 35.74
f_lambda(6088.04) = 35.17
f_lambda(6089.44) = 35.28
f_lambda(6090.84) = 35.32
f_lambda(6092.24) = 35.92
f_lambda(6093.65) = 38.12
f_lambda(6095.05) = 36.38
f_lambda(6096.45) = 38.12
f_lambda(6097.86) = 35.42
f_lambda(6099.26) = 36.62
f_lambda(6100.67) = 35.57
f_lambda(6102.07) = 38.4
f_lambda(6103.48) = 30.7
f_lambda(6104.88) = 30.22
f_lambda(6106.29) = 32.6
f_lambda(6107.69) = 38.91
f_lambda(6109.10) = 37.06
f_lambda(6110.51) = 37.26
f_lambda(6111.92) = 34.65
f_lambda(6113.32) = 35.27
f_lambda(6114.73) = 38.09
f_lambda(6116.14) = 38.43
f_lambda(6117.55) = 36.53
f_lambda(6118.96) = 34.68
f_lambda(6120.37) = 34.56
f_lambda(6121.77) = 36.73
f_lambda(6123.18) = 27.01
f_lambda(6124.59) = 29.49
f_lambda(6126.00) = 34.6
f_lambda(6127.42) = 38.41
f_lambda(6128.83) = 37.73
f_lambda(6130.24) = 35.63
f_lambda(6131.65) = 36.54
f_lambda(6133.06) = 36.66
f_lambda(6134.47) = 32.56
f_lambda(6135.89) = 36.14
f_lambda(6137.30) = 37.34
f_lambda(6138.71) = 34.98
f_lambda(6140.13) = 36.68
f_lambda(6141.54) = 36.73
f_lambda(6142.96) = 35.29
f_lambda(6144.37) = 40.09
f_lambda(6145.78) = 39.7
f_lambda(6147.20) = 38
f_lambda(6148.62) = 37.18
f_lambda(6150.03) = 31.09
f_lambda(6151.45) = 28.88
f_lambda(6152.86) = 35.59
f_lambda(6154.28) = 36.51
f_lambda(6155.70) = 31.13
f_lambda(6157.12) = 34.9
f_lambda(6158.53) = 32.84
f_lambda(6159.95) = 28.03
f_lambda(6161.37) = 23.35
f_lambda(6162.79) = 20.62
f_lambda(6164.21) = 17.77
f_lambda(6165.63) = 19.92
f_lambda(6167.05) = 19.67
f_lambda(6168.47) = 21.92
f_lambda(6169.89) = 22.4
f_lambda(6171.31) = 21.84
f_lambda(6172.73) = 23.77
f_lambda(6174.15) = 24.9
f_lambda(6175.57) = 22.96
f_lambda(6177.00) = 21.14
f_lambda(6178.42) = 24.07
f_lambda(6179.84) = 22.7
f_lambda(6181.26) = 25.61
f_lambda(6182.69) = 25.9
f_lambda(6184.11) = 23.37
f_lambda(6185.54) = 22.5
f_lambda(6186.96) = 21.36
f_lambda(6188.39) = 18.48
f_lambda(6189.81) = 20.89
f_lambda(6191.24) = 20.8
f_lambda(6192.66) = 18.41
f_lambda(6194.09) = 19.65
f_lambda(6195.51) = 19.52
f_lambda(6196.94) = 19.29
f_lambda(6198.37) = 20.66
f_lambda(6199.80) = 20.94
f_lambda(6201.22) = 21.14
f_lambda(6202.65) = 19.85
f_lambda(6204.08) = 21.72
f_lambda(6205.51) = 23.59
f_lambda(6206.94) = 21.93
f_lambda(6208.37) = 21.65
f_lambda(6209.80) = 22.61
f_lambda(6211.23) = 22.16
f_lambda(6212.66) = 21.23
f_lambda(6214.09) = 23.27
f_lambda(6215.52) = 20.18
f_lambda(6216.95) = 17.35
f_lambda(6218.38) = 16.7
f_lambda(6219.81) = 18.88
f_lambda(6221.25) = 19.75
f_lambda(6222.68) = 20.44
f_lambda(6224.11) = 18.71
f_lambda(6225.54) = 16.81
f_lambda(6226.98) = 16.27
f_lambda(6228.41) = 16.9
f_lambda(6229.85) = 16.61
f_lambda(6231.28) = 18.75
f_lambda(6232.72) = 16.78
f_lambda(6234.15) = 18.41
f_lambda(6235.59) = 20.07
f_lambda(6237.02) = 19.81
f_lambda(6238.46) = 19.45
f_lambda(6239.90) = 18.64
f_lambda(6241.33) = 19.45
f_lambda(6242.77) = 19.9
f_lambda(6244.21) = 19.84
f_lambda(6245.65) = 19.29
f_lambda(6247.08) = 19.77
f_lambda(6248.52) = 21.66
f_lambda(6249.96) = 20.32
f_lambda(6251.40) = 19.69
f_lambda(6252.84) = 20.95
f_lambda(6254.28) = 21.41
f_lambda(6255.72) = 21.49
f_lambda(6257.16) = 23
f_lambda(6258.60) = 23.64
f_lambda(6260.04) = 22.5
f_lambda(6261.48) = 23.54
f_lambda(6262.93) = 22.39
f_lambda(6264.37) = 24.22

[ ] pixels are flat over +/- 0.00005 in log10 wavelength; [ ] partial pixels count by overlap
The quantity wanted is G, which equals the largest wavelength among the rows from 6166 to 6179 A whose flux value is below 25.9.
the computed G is 6178.42 A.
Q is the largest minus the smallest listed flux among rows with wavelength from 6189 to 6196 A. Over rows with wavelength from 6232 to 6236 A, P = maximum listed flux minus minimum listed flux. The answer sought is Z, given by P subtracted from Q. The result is -0.8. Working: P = 3.3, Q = 2.5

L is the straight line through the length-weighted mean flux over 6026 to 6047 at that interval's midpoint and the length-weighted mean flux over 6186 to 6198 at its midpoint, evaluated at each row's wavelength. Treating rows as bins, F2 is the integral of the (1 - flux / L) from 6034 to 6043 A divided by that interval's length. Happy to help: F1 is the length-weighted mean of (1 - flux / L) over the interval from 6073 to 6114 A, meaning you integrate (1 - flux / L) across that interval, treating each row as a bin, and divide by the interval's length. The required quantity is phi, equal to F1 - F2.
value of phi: -0.33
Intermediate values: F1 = -0.3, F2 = 0.03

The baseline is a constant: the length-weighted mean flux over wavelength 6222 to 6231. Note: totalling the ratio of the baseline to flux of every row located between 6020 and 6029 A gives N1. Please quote 3.36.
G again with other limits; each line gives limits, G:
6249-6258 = 6257.16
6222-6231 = 6229.85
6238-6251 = 6249.96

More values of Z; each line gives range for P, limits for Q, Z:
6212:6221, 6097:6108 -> 2.1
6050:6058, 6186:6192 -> -0.6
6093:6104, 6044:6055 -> -3.4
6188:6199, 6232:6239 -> 0.8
